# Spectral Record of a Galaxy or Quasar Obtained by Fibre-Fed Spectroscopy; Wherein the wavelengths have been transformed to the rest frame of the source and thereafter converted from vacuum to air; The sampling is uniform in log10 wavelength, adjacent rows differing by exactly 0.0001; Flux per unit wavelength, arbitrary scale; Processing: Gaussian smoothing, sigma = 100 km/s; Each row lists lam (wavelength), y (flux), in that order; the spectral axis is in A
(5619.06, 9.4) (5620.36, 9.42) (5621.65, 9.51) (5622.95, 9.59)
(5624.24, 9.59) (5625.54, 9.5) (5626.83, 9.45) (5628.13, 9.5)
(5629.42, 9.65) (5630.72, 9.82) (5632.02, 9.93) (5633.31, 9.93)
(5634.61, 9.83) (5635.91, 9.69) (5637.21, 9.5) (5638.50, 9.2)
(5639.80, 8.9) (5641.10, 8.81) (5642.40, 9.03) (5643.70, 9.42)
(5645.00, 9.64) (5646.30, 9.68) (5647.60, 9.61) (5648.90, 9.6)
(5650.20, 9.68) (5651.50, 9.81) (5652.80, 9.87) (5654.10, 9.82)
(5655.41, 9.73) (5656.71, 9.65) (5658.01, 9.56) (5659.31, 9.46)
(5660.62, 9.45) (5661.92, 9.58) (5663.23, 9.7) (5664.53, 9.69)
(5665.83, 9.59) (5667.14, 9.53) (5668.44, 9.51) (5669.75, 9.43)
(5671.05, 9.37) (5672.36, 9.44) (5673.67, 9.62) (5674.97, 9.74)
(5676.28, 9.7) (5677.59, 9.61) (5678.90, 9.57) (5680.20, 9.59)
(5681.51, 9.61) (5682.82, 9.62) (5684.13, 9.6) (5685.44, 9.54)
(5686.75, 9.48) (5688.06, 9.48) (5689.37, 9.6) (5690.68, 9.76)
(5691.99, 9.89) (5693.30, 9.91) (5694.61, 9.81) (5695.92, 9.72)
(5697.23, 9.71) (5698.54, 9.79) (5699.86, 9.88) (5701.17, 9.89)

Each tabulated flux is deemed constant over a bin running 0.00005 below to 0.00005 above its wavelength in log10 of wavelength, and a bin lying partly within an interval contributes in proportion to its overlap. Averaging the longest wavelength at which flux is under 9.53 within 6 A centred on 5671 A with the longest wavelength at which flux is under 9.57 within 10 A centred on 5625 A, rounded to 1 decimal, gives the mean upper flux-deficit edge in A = 5650.2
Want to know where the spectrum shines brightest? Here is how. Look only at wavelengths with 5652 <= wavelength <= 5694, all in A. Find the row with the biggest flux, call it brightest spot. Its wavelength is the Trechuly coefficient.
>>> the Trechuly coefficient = 5693.30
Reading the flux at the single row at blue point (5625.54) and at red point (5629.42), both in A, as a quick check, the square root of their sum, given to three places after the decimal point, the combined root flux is 4.376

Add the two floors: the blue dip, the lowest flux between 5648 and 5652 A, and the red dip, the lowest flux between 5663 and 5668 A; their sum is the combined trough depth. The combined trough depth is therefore 19.1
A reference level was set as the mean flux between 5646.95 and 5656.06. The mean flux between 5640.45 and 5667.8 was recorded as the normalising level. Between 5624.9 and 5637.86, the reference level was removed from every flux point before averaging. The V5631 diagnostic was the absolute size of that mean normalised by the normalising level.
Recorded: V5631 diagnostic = 0.005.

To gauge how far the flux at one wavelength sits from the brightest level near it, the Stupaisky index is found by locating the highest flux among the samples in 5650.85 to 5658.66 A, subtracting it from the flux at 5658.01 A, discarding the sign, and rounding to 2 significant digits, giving 0.31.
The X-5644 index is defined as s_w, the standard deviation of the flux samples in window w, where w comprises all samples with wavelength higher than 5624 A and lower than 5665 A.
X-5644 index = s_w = 0.27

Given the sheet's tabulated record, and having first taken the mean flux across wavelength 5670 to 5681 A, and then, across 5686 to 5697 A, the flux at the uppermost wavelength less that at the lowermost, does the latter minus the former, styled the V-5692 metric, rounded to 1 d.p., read -9.3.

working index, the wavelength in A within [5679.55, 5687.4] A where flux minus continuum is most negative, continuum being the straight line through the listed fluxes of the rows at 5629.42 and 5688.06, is 5686.75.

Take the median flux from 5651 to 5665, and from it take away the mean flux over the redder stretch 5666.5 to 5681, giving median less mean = 0.13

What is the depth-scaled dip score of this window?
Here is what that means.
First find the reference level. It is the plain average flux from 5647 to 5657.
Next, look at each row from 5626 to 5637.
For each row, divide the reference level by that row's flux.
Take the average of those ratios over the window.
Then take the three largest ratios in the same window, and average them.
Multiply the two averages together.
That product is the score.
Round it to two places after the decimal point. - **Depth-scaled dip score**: 1.02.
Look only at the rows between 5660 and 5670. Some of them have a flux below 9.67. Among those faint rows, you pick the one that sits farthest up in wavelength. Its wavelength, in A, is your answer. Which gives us 5669.75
